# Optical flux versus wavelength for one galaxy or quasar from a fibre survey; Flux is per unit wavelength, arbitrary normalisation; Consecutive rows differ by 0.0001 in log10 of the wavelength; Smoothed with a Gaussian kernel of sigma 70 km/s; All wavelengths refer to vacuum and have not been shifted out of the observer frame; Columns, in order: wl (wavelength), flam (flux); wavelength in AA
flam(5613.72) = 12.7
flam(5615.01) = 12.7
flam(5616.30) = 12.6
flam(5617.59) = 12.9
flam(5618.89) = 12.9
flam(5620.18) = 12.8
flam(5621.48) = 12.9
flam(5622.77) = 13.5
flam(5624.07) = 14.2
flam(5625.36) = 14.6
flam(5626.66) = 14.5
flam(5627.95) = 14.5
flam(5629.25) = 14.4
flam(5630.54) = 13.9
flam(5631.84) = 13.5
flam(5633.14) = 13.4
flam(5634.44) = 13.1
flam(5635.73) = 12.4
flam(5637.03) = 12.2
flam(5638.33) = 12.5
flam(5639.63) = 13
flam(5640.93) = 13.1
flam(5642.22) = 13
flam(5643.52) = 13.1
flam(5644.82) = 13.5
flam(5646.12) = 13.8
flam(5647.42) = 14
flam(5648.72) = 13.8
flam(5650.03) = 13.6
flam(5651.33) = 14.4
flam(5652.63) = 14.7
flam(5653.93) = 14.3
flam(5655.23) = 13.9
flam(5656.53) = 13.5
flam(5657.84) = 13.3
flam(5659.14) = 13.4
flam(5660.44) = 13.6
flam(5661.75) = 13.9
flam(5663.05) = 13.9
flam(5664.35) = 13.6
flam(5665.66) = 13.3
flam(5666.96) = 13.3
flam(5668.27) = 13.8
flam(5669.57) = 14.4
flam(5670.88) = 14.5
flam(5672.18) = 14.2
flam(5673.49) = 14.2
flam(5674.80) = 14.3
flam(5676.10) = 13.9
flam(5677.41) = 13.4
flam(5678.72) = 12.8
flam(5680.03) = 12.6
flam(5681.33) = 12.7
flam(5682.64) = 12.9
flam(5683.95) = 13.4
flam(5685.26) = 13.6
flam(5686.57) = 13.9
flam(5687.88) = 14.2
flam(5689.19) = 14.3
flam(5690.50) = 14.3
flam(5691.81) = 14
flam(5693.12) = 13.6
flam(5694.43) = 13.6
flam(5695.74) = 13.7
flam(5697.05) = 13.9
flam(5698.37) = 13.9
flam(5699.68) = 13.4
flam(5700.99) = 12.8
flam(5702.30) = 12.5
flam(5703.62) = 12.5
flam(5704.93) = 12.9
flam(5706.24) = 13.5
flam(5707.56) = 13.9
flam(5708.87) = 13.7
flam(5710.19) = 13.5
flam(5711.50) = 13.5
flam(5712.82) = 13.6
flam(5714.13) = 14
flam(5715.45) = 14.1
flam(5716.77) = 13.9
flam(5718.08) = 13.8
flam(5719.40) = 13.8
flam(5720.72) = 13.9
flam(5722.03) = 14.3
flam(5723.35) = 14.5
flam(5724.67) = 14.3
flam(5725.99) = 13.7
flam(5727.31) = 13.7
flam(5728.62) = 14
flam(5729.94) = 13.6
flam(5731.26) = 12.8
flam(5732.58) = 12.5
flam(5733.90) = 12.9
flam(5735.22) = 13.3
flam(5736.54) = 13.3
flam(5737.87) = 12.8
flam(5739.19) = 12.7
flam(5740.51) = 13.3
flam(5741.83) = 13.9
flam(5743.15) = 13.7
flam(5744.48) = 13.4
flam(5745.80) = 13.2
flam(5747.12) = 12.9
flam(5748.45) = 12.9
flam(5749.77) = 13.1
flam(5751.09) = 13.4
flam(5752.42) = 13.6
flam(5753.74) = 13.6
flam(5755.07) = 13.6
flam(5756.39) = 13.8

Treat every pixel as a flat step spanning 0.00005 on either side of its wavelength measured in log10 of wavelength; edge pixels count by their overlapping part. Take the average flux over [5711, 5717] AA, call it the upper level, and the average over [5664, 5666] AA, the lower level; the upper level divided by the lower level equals 1.03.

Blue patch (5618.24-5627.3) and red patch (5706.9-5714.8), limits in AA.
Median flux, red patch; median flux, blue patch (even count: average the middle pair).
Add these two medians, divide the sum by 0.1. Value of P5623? 271.5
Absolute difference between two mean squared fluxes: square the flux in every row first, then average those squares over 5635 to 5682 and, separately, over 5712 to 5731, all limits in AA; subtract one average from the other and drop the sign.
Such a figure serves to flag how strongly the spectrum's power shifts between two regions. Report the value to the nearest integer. 10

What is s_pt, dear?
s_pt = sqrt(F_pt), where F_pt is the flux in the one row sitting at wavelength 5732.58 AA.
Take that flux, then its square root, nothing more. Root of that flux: 3.54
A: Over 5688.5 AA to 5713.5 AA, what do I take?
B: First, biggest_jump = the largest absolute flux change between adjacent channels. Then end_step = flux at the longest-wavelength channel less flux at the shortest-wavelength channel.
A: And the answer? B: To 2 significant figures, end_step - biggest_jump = -1.3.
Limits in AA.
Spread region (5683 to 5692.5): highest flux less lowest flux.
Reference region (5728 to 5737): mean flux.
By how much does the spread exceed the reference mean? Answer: -12.3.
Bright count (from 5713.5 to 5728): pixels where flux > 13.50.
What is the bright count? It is 11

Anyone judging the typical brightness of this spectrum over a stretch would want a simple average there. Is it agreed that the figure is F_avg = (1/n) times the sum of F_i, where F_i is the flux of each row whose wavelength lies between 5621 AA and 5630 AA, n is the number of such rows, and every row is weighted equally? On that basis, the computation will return 14.1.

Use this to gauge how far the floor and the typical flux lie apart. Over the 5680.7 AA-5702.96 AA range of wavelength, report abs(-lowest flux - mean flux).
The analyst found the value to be 26.1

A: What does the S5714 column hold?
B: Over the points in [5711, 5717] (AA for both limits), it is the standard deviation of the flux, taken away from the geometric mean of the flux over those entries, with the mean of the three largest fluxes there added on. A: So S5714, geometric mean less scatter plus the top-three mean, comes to 27.6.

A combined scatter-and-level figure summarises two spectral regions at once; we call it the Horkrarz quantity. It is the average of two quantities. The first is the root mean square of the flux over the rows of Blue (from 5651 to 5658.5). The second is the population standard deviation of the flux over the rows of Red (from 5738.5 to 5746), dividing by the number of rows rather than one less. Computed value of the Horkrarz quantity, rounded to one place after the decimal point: 7.2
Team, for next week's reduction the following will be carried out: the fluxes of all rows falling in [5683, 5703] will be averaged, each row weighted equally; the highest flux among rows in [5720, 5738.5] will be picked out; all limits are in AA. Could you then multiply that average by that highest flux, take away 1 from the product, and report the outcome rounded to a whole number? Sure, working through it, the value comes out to 197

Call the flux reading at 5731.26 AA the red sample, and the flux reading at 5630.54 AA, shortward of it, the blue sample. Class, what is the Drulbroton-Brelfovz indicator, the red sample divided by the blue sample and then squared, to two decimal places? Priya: 0.85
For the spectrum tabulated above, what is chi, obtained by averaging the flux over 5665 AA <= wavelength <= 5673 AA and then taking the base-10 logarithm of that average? 1.14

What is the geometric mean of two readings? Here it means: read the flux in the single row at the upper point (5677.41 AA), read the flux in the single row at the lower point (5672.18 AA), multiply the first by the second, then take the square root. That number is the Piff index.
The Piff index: 13.79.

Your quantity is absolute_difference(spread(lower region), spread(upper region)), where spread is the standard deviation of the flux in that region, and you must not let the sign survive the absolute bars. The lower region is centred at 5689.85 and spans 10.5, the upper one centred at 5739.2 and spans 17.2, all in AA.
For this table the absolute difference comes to 0.10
